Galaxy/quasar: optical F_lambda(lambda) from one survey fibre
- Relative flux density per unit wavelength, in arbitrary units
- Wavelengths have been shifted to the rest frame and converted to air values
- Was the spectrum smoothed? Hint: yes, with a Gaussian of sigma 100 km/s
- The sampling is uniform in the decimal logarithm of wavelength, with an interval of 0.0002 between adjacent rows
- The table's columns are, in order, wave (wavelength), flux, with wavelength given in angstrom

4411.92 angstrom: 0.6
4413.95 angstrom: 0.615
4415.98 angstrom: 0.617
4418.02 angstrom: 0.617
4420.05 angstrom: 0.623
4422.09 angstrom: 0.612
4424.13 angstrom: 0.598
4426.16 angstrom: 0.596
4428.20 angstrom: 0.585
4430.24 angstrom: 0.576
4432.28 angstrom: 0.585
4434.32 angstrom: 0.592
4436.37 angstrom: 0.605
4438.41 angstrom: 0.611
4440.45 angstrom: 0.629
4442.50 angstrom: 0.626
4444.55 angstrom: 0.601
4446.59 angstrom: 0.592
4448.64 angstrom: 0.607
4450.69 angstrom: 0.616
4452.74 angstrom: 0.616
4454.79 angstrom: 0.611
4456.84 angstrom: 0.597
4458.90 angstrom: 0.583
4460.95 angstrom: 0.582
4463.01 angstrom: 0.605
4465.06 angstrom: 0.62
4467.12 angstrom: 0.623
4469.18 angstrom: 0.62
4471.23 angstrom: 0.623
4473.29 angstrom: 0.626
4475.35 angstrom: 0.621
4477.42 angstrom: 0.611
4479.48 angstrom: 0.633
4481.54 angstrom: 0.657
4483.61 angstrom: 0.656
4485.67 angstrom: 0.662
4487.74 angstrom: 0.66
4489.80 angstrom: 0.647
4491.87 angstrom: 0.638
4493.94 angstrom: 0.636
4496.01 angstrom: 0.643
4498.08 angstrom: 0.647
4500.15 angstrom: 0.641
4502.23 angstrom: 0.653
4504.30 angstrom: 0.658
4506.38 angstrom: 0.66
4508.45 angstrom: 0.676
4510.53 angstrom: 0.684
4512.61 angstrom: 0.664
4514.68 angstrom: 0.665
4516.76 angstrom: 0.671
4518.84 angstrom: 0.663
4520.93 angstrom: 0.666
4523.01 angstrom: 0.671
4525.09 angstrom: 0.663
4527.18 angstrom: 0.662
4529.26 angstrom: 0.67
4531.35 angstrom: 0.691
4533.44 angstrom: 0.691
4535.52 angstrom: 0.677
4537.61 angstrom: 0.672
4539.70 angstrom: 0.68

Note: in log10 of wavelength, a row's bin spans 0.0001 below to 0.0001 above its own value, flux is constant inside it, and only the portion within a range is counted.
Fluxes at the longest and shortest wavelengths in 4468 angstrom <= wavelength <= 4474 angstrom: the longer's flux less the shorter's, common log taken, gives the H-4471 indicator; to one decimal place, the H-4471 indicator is -2.2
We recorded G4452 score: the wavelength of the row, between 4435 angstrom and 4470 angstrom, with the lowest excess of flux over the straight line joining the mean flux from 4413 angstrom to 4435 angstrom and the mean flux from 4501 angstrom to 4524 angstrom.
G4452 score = 4460.95 angstrom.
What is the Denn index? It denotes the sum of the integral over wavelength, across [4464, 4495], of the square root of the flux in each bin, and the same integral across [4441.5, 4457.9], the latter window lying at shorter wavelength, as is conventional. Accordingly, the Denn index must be 37.5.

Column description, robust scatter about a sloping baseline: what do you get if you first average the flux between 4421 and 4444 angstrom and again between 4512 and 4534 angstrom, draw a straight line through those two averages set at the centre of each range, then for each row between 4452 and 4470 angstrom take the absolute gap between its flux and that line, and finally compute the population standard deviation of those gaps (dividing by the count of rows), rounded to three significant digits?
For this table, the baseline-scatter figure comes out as 0.0140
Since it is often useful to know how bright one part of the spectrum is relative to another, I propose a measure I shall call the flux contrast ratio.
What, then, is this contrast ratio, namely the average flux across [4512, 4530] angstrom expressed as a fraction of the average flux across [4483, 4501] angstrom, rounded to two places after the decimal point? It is 1.03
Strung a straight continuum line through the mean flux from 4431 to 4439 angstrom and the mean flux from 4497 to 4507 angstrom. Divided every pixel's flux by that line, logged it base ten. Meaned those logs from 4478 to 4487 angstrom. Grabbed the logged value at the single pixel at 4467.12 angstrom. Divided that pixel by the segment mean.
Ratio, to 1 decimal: 0.0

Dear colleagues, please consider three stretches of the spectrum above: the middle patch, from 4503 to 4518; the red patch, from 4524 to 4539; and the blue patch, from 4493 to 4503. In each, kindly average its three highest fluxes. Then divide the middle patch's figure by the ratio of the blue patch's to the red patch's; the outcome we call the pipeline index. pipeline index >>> 0.72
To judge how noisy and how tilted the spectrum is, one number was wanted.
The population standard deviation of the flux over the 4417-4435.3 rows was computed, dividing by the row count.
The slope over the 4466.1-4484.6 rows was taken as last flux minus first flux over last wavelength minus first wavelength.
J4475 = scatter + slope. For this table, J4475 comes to 0.0171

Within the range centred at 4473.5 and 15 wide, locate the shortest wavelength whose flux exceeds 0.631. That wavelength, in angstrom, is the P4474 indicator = 4479.48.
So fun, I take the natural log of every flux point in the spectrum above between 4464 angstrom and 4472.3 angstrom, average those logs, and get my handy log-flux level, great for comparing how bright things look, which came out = -0.476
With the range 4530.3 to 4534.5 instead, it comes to -0.370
